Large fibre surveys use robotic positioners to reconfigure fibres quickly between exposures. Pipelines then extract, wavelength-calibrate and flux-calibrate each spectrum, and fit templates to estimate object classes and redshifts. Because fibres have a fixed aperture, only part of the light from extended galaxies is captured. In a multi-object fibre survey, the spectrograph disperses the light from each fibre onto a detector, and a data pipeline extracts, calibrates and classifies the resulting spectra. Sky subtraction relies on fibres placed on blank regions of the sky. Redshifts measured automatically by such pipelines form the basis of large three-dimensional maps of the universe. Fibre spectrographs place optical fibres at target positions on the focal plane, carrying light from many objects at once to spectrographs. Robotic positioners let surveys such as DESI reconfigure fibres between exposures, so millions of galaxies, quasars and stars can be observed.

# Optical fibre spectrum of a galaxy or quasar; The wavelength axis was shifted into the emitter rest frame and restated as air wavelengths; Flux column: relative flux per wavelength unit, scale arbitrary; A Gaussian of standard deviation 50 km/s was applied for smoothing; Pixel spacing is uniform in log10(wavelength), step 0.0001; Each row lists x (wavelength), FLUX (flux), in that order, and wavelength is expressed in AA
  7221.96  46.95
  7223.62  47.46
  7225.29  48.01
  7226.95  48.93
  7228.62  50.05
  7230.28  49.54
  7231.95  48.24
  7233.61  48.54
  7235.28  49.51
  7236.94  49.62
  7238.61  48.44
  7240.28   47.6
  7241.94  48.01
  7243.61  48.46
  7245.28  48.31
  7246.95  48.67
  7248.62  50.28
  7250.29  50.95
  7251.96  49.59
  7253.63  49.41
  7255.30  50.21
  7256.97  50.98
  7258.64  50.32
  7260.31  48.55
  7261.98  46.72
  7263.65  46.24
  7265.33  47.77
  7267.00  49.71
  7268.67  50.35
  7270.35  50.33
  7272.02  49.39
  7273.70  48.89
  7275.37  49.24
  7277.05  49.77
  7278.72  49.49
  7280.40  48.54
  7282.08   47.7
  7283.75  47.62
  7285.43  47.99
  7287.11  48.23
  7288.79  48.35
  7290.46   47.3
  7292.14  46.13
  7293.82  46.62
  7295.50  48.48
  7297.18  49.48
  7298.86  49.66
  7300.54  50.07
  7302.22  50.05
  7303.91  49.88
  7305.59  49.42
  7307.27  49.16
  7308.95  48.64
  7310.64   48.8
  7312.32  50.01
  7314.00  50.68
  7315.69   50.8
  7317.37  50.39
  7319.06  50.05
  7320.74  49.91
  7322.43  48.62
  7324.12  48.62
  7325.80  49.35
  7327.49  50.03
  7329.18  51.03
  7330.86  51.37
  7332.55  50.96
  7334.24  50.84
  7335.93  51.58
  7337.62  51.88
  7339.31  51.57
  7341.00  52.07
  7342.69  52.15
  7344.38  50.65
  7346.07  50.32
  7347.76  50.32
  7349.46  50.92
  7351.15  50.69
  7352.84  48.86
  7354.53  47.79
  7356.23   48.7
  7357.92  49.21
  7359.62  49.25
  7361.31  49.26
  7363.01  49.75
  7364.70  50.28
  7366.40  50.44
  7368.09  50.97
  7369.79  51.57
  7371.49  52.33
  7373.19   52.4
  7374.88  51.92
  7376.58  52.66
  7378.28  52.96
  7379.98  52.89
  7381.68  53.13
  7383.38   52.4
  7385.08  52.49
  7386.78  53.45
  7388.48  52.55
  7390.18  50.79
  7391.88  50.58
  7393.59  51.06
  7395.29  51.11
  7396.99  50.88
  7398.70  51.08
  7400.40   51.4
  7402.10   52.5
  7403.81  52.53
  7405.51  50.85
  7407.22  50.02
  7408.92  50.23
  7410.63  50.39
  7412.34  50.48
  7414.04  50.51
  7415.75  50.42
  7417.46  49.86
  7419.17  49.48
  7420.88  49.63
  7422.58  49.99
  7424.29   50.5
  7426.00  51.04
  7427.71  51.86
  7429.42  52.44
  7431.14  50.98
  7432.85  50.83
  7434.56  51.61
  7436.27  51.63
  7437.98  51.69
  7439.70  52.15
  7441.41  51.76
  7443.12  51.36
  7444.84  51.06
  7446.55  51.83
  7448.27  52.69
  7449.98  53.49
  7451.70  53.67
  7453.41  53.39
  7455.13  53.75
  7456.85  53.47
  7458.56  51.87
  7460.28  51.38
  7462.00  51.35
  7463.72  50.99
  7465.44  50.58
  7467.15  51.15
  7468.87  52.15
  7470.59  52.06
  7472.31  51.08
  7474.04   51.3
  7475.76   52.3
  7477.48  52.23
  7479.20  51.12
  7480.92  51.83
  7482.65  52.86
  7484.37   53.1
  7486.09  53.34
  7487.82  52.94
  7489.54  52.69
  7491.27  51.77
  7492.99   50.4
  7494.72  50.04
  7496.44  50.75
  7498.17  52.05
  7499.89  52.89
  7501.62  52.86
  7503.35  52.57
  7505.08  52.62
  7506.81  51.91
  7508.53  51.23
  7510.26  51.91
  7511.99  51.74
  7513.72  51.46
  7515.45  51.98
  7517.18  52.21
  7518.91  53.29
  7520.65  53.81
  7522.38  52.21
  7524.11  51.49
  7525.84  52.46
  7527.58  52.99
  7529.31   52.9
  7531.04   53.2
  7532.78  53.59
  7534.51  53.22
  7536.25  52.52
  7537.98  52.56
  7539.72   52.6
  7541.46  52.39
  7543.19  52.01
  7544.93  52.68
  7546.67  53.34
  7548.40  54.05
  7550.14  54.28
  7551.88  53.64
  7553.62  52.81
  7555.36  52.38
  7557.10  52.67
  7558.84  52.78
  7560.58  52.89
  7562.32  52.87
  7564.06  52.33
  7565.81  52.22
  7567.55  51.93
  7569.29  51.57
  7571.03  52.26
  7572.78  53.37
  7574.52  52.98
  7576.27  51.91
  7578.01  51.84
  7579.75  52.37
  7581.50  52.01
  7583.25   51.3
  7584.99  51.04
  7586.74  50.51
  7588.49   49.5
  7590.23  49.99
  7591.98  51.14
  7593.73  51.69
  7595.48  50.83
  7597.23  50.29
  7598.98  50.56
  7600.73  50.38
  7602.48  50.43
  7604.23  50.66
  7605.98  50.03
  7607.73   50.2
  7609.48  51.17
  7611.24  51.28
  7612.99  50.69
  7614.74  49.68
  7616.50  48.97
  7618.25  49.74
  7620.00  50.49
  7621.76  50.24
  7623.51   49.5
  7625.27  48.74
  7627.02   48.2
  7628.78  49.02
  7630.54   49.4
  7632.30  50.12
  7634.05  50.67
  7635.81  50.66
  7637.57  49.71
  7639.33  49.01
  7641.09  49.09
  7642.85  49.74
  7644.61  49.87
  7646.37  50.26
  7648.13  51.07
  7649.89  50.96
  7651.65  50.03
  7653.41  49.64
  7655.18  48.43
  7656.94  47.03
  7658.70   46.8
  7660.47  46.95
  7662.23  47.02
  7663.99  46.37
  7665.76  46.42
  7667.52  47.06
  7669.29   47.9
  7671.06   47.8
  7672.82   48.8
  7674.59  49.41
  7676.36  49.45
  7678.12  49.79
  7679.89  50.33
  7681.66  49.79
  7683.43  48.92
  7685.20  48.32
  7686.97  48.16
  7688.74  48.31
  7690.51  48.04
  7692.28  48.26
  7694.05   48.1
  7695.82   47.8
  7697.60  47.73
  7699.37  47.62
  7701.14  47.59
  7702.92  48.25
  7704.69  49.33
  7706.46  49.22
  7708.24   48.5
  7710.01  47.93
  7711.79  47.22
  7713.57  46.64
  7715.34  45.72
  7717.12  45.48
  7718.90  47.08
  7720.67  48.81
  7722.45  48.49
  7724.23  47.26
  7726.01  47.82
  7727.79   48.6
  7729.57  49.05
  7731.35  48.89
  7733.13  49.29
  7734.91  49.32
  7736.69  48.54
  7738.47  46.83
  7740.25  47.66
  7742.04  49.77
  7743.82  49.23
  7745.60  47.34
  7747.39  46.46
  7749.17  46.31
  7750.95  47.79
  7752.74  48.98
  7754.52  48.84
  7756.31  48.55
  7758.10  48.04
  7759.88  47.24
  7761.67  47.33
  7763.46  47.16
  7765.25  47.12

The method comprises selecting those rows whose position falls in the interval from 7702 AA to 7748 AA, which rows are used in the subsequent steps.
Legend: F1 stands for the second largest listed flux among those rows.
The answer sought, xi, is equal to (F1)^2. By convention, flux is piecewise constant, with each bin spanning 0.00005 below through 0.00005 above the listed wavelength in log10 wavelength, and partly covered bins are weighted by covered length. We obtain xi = 2433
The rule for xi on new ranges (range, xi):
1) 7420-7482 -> 2880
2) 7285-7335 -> 2604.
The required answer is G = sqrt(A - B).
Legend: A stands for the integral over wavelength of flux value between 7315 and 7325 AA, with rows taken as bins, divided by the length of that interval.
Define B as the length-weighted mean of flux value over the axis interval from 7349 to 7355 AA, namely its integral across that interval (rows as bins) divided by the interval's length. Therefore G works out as 0.3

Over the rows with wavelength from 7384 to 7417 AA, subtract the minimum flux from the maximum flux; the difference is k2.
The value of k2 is 3.4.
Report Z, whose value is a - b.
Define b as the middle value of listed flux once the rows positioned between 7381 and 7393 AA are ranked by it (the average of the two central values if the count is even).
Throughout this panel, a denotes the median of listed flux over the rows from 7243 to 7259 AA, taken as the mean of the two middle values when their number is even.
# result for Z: -2.6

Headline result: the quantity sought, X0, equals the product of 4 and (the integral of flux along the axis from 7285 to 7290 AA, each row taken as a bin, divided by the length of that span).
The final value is 193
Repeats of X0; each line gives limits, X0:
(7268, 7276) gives 198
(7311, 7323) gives 200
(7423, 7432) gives 205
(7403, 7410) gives 204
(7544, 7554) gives 214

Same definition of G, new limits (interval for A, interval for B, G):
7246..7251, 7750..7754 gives 1.2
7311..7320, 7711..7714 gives 1.9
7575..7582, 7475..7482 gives 0.4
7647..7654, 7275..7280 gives 1.0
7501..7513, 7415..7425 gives 1.5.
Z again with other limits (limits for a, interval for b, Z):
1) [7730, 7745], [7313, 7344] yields -1.8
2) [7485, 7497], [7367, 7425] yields 0.7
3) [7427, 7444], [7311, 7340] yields 1.0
